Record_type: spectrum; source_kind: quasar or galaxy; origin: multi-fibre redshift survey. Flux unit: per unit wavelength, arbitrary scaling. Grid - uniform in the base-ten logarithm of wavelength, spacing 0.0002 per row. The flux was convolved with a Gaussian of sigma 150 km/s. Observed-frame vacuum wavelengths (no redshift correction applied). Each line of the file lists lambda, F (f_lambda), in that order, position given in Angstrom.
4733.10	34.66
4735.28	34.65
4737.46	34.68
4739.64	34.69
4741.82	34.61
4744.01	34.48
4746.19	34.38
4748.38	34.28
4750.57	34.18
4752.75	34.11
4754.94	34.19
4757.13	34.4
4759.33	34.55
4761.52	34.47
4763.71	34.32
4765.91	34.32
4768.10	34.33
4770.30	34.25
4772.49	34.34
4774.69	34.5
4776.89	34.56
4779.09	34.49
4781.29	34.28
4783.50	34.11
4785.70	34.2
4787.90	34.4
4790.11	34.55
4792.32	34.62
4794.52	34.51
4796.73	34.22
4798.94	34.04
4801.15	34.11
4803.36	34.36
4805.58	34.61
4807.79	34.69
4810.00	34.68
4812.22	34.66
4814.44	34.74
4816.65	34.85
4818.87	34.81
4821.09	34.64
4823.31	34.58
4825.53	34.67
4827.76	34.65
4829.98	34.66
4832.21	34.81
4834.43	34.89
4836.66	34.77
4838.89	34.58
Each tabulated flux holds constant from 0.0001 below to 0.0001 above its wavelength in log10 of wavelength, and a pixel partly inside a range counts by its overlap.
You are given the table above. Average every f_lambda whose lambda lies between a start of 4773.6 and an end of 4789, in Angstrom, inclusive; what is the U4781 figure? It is 34.4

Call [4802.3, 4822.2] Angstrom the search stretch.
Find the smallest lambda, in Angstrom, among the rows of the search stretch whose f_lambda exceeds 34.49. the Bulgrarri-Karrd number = 4805.58 Angstrom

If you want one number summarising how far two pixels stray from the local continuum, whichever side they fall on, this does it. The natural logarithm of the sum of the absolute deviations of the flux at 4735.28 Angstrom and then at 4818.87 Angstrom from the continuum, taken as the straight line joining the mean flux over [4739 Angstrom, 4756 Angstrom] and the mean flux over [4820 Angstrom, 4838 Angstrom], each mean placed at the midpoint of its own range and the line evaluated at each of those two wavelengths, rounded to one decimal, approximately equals -0.7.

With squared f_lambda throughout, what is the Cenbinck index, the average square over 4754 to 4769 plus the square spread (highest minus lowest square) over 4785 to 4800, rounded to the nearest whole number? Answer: 1221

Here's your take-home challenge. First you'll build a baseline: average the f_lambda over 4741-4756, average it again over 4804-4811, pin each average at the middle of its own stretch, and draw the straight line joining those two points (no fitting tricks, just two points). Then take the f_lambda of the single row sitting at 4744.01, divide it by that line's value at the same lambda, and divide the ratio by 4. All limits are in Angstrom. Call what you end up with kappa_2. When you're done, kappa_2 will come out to 0.251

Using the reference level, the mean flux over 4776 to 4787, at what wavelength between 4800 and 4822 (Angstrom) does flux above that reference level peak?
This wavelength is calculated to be 4816.65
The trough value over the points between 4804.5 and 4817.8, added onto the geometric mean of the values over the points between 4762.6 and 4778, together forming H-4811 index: 69.0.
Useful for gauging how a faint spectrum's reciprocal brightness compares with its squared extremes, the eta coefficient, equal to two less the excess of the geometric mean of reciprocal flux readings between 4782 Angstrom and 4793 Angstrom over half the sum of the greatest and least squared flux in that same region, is 1183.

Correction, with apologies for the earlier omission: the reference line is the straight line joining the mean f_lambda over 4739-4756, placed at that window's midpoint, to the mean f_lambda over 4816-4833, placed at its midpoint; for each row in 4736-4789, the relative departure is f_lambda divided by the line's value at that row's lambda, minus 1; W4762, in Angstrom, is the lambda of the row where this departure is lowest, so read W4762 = 4783.50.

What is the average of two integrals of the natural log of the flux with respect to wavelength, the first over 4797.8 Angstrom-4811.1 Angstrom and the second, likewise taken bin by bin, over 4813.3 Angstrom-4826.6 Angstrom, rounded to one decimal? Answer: 47.1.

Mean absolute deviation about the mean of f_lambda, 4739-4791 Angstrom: 0.13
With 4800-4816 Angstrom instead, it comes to 0.18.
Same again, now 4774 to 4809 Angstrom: 0.18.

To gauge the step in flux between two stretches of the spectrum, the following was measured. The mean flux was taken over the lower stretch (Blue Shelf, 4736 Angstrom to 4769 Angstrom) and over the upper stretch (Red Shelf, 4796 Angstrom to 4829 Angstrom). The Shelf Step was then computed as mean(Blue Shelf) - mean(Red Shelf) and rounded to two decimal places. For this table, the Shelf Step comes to -0.15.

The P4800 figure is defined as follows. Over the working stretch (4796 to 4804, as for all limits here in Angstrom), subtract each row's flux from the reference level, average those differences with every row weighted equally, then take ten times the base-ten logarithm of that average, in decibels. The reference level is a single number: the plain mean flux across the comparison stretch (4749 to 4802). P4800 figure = -8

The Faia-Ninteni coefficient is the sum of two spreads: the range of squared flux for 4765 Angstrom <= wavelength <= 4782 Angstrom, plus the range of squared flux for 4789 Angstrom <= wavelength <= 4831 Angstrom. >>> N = 77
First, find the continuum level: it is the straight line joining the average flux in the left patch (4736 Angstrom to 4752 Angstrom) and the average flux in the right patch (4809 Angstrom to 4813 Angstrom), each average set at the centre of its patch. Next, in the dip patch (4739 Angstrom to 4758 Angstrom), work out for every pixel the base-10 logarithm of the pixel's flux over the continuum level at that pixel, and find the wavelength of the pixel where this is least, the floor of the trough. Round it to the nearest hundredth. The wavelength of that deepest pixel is 4752.75 Angstrom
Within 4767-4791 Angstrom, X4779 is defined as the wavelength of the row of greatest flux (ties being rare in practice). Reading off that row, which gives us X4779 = 4776.89 Angstrom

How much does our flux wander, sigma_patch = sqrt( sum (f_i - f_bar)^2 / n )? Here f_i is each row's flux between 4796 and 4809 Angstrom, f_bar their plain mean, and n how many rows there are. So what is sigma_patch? 0.24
